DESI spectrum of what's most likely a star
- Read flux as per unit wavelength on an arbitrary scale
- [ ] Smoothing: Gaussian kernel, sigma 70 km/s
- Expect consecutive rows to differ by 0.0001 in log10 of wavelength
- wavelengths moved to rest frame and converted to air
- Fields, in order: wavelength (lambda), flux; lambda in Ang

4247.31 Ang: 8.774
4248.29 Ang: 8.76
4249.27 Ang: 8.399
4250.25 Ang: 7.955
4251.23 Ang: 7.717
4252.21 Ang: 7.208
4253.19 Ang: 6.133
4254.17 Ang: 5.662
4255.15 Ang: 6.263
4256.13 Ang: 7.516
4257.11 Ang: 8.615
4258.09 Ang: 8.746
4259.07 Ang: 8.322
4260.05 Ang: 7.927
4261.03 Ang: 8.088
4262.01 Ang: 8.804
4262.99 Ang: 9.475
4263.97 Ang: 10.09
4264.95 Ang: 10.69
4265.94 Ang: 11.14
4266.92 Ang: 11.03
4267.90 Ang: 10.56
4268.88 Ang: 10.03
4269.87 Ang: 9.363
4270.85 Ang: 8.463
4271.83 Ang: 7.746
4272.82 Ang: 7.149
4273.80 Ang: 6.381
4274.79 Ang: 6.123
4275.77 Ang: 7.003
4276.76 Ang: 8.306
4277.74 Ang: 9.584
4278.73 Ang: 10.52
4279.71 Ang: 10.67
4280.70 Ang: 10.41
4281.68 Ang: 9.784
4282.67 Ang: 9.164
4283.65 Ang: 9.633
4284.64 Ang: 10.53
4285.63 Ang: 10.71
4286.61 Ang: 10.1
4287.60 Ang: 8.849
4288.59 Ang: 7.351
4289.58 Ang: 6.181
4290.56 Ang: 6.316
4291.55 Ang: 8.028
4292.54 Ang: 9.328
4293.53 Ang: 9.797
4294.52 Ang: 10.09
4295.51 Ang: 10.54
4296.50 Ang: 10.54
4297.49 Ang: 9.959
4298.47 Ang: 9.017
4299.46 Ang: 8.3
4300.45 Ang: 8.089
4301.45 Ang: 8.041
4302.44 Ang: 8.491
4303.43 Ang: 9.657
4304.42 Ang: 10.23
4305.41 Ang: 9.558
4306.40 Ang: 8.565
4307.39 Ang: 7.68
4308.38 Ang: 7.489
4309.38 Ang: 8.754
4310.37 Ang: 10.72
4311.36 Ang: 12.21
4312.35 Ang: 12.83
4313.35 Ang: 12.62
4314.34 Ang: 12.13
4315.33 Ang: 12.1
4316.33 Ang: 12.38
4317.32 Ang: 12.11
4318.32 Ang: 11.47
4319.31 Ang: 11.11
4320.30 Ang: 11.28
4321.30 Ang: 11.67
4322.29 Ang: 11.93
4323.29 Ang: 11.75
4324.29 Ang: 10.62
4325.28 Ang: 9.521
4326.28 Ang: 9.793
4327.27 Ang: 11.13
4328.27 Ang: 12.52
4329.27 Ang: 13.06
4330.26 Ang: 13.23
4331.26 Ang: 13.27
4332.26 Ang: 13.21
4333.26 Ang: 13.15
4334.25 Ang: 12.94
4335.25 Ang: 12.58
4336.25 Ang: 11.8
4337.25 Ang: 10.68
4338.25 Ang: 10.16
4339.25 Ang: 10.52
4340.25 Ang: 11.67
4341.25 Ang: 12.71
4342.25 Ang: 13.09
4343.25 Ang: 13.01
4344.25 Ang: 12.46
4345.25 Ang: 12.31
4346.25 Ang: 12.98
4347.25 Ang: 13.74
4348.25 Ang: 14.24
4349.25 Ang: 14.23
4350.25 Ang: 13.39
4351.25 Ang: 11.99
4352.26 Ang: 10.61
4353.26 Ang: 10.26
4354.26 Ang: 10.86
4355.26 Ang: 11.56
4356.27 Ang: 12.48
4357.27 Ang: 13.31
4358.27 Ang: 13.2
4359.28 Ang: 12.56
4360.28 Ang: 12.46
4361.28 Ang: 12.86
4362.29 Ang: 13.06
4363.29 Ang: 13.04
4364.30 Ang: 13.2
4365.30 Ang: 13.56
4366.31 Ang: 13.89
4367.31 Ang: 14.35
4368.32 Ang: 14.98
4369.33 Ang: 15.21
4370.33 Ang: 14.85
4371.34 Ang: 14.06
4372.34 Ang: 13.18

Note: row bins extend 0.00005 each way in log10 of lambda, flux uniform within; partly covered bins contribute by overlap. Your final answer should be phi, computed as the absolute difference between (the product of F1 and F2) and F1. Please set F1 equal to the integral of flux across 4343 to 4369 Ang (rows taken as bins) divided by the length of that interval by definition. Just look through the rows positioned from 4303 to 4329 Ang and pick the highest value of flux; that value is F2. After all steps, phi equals 152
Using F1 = 12.9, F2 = 12.83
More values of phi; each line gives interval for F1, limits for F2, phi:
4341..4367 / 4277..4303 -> 124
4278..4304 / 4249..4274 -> 94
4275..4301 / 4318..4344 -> 112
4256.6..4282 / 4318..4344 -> 111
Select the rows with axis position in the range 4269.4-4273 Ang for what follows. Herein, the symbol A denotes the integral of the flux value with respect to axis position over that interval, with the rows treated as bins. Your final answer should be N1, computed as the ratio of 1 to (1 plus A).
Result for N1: 0.0325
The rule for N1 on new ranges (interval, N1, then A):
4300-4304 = 0.0283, 34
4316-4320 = 0.0209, 47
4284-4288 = 0.0243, 40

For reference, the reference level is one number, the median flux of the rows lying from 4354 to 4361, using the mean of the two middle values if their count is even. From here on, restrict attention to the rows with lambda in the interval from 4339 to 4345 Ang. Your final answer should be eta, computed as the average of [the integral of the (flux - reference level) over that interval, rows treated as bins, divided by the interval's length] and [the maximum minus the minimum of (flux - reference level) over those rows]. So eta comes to 1.20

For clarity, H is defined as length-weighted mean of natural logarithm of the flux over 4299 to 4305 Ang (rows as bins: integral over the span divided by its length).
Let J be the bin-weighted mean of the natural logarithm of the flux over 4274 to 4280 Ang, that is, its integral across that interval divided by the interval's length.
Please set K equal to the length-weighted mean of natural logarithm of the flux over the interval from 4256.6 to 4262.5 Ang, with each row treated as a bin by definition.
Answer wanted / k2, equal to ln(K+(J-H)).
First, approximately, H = 2.17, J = 2.12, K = 2.13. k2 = 0.73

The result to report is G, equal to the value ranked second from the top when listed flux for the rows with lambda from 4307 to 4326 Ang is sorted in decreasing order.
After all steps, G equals 12.62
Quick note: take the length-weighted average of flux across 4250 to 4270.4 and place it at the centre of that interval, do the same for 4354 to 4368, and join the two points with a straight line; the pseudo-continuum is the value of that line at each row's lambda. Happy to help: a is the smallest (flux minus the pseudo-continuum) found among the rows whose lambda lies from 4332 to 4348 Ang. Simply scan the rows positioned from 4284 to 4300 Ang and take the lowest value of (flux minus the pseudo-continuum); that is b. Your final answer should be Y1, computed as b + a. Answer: -5.5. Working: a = -1.8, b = -3.7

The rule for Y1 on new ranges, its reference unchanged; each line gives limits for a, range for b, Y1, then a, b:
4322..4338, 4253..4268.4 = -4.6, -1.9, -2.7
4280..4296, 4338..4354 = -6.1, -3.7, -2.4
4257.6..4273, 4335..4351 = -3.9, -2.0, -1.8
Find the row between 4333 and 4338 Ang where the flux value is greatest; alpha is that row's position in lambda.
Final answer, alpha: 4333.26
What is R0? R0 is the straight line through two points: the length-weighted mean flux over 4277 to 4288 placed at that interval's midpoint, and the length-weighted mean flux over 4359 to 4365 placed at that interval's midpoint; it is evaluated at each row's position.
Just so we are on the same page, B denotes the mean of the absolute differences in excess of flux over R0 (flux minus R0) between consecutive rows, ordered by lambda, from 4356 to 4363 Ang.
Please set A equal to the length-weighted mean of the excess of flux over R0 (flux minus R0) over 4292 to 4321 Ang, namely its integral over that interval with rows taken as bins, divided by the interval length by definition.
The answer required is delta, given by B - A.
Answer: 1.1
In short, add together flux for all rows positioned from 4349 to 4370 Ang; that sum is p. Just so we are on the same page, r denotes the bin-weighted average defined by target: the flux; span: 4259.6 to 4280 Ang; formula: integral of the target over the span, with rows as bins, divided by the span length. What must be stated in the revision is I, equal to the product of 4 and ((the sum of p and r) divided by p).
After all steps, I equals 4.13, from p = 271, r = 9.0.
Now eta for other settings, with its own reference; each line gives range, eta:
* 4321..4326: 0.47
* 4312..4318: 0.29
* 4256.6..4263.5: -1.18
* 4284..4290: 0.53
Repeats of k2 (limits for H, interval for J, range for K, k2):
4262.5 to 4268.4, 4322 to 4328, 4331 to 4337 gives 0.94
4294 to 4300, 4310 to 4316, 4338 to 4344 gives 0.99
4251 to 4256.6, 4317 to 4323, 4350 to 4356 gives 1.09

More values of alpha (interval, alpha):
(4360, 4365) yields 4364.30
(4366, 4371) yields 4369.33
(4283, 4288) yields 4285.63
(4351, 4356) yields 4351.25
